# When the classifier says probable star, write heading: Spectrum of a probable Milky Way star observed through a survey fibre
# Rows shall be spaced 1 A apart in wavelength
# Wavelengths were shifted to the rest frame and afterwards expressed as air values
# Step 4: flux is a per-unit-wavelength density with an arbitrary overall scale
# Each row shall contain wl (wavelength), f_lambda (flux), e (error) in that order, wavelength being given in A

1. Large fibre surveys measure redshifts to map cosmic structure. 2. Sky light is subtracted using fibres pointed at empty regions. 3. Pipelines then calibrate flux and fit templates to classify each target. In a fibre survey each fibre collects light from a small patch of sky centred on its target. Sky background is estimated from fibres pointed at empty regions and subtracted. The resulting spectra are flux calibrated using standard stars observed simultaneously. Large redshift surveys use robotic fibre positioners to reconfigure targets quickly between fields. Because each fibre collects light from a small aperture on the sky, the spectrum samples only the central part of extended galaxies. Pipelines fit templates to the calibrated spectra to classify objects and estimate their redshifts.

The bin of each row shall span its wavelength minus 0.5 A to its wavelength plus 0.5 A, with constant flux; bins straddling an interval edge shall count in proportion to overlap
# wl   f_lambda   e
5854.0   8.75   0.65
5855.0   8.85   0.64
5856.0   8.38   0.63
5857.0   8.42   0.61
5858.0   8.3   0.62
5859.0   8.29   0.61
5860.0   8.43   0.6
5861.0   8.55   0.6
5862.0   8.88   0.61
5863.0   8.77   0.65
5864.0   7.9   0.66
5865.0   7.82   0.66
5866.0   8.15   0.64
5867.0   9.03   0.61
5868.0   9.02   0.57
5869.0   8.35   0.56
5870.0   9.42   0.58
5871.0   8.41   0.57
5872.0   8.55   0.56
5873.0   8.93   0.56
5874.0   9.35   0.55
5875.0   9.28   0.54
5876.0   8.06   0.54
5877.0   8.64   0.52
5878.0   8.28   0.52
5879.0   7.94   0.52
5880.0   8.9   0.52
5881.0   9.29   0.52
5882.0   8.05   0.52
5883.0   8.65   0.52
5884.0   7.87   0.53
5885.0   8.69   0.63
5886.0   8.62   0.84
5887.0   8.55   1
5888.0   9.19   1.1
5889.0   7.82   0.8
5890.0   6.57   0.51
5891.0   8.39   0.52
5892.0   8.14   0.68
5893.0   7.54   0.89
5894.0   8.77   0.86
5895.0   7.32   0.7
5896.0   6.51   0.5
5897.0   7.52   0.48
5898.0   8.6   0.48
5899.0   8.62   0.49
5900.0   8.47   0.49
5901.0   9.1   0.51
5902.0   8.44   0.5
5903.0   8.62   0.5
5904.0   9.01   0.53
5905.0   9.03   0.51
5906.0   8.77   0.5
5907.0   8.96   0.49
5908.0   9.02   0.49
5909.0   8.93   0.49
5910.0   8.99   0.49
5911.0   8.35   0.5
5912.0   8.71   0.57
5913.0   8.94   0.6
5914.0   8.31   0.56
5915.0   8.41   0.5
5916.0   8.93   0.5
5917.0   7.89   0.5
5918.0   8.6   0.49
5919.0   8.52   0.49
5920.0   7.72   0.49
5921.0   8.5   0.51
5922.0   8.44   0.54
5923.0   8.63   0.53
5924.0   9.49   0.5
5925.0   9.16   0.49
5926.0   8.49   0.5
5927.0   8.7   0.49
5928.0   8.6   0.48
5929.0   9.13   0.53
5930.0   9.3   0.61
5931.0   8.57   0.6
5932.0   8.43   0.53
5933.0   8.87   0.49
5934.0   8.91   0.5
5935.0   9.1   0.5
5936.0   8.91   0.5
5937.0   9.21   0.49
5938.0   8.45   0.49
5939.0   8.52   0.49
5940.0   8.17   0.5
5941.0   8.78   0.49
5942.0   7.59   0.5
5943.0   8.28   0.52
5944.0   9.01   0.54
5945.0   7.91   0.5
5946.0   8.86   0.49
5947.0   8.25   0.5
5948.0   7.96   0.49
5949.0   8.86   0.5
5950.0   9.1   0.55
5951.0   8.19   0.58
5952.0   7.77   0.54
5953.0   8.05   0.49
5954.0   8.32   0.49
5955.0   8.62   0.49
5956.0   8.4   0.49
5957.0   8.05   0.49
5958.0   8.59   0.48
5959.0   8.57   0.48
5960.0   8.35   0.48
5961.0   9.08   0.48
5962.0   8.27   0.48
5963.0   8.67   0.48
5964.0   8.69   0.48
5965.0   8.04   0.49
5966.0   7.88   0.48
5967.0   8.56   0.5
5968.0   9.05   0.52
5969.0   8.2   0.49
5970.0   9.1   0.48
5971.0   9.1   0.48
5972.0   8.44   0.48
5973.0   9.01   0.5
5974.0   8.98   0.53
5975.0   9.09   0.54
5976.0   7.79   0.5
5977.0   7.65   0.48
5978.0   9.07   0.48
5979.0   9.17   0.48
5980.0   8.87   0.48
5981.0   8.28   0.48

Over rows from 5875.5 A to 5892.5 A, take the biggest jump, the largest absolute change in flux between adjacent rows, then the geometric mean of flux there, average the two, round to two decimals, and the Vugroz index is 5.06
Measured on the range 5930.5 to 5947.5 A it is 4.88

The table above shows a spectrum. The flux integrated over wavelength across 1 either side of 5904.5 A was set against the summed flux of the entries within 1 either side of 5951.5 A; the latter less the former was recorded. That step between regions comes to -2.1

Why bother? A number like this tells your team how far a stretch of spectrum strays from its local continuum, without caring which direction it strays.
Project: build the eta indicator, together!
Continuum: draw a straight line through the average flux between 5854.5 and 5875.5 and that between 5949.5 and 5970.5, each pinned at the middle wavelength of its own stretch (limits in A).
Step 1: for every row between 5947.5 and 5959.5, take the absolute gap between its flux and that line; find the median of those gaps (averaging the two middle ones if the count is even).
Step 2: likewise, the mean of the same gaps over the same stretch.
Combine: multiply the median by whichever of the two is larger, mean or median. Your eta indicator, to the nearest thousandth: 0.111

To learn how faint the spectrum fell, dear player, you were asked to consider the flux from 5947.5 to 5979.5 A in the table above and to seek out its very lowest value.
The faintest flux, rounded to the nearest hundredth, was 7.65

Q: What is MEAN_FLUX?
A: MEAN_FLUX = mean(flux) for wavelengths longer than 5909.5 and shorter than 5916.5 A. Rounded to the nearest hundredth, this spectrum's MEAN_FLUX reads 8.66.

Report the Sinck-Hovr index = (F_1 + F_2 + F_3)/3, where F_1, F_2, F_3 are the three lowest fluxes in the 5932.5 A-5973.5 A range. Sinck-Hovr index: 7.75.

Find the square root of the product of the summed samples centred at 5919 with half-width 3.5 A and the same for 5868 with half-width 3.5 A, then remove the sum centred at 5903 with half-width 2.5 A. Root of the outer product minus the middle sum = 15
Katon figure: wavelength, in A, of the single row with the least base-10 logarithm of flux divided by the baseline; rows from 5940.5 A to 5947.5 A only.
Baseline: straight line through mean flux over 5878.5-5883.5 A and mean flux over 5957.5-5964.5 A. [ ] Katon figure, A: 5942.0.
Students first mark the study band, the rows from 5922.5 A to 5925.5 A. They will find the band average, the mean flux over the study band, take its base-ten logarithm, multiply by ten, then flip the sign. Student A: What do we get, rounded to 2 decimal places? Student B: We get -9.59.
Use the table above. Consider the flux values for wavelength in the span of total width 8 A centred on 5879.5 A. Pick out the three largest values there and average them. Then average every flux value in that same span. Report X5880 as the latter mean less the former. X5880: -0.47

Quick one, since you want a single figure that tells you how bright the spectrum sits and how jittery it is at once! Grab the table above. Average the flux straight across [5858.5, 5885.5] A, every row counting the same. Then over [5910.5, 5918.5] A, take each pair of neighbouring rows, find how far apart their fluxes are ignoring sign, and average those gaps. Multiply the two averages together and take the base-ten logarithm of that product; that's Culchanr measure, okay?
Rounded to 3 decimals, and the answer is 0.643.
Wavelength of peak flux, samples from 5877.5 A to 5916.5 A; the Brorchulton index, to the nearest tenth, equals 5881.0 A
